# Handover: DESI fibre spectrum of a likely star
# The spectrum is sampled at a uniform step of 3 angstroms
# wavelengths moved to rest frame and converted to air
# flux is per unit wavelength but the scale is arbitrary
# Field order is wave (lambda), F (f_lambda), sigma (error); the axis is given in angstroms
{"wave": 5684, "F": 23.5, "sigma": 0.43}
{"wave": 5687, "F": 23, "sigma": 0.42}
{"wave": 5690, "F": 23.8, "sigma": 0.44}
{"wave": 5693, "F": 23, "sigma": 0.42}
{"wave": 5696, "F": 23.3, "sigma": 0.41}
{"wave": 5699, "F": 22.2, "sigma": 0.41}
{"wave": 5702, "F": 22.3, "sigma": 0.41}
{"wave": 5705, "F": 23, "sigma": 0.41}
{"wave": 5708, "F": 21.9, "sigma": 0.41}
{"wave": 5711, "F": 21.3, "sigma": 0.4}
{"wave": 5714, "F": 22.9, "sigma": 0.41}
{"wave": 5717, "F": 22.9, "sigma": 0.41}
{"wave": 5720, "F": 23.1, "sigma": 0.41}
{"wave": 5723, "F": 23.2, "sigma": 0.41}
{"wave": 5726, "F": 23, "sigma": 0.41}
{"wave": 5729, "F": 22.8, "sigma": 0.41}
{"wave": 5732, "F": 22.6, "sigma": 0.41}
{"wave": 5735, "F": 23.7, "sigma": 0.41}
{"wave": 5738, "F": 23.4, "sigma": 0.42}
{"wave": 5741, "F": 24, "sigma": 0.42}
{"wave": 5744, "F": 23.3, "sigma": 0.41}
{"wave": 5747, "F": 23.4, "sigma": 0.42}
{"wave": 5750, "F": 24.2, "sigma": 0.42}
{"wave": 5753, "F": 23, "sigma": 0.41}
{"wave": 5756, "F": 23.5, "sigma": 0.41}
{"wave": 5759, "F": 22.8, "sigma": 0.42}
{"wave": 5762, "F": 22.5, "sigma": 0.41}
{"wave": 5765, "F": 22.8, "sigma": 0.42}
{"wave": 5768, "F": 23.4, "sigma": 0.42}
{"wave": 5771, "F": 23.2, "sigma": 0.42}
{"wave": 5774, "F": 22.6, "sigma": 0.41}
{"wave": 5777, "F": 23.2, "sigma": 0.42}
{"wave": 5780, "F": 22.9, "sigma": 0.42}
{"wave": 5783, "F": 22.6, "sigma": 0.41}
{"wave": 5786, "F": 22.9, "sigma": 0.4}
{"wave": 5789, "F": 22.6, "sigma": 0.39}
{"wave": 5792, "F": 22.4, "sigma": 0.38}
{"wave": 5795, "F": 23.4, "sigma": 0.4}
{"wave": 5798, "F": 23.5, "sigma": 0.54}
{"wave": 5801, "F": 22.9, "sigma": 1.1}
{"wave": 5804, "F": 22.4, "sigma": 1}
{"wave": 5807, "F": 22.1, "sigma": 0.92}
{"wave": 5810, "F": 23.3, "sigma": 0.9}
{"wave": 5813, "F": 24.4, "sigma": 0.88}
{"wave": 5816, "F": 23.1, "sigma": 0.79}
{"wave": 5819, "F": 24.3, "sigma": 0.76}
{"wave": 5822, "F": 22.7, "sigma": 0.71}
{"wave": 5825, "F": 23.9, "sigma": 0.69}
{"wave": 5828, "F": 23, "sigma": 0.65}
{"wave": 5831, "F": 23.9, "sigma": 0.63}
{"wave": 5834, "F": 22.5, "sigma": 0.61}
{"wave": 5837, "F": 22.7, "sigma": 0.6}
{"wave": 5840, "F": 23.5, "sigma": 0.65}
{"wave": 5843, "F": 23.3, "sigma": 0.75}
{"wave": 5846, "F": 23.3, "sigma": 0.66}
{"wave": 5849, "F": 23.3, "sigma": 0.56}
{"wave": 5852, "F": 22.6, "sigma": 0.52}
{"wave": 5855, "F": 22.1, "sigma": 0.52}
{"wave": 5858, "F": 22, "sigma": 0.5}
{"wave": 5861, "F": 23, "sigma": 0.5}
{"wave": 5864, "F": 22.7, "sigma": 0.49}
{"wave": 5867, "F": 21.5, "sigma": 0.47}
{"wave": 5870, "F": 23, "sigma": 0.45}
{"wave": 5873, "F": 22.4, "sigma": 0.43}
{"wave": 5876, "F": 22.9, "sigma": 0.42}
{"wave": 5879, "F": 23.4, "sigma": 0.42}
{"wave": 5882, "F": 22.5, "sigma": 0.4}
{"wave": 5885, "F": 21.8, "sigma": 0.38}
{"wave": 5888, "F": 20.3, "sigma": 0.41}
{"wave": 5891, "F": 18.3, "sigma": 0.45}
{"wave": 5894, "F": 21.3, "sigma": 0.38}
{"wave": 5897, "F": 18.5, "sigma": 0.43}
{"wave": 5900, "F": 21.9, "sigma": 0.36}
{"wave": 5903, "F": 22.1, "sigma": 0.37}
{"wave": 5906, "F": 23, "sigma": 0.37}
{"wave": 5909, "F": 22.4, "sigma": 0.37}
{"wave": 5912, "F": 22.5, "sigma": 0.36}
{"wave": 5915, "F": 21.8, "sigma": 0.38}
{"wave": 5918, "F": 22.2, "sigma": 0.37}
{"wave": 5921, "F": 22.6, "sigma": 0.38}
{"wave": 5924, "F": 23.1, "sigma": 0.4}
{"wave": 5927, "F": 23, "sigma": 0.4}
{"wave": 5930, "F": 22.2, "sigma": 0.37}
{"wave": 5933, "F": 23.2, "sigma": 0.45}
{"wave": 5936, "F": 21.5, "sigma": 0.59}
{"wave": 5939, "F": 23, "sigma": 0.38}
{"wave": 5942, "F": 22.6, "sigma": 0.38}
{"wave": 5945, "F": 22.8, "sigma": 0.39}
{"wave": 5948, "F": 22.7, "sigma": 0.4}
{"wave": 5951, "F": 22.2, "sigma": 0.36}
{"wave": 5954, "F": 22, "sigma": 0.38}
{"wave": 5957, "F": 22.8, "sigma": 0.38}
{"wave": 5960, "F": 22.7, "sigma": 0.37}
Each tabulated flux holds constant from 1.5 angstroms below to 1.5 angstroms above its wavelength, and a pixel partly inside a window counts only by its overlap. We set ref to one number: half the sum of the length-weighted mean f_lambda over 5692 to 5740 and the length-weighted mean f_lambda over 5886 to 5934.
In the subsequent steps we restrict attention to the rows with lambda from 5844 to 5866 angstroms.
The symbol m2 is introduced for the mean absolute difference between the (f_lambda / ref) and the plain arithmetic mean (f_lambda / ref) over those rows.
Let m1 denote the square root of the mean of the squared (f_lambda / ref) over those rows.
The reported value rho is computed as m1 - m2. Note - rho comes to 1.00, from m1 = 1.02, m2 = 0.0187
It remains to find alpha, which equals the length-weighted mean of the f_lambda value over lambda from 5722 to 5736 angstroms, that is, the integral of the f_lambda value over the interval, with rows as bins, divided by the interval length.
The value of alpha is 23.03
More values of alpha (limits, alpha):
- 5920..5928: 22.91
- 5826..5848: 23.19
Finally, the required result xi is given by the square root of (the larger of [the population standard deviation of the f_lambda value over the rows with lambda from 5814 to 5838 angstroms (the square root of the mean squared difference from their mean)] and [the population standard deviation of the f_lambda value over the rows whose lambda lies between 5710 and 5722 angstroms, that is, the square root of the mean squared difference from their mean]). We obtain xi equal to 0.85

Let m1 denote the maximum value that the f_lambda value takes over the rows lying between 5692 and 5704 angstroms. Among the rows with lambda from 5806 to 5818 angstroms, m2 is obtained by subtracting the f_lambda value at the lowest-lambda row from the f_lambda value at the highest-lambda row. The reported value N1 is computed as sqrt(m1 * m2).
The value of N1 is 4.8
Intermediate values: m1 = 23.3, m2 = 1.00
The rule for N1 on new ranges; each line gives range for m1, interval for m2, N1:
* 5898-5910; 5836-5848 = 3.7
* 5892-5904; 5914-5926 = 5.4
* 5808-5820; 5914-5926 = 5.6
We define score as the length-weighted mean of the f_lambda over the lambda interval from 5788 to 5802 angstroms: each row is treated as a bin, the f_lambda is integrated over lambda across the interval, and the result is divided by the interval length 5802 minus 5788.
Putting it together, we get 23.0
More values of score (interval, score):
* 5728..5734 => 22.8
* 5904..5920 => 22.4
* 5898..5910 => 22.2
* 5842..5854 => 23.1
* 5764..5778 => 23.0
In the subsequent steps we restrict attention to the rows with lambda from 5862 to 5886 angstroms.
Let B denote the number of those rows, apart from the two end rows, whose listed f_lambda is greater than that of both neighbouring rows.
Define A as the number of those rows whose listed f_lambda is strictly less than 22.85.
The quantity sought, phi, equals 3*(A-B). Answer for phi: 9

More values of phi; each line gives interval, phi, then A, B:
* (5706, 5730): 6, 3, 1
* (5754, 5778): 9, 4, 1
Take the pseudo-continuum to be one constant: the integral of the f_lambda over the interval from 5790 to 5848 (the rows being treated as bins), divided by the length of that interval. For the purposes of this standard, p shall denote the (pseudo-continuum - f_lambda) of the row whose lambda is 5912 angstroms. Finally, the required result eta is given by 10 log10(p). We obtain -1.6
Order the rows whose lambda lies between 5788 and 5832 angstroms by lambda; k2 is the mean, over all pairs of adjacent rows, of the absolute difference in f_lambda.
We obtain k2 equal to 0.86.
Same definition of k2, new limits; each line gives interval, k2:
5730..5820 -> 0.60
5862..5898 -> 1.38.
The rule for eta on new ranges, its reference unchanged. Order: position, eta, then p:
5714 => -5.4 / 0.29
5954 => 0.7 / 1.19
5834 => -1.6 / 0.69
